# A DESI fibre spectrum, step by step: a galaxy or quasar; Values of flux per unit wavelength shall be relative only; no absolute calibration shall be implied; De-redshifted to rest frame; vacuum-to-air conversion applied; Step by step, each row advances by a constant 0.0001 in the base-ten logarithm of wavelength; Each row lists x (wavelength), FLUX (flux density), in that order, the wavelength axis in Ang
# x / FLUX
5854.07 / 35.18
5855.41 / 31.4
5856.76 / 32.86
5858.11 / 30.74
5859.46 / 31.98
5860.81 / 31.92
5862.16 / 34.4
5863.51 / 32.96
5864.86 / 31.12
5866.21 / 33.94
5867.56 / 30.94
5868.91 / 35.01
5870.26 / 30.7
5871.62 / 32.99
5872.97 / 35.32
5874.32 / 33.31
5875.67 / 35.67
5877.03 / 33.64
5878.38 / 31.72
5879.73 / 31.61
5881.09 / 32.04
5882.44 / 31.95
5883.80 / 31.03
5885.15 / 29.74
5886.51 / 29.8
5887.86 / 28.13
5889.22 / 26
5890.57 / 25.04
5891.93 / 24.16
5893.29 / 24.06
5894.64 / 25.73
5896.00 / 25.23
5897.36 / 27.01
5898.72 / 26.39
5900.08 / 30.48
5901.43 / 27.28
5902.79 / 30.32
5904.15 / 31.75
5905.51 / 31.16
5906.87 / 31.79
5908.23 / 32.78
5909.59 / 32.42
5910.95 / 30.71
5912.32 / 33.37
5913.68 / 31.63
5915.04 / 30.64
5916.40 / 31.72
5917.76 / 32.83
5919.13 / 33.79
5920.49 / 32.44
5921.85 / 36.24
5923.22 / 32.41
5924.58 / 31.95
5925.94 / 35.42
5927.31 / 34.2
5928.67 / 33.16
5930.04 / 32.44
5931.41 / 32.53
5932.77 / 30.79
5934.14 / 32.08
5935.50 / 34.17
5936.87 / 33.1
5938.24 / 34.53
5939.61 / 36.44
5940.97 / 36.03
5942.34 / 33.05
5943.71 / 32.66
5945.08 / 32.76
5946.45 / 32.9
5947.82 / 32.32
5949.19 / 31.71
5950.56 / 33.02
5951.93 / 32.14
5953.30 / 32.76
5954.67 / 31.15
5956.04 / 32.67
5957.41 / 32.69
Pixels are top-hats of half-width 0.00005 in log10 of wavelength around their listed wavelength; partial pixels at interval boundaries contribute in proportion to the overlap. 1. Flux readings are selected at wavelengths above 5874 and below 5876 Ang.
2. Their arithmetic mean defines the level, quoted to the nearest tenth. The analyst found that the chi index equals 34.5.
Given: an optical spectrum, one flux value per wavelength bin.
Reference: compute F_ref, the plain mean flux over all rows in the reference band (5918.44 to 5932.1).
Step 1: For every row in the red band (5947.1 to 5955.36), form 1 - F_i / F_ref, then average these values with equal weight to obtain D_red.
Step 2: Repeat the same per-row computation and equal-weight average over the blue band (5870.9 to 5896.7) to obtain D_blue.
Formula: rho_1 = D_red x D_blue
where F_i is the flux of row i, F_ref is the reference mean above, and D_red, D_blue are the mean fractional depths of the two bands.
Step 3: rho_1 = 0.0041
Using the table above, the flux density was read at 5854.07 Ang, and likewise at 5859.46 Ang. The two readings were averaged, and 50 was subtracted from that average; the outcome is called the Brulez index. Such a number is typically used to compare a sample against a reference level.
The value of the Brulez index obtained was -16.4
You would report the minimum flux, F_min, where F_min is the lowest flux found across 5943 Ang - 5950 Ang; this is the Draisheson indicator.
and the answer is 31.71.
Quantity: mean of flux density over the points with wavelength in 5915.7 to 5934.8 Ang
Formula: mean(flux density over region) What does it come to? 33.0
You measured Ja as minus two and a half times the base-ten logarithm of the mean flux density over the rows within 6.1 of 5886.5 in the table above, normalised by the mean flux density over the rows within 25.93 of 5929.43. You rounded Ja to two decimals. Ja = 0.15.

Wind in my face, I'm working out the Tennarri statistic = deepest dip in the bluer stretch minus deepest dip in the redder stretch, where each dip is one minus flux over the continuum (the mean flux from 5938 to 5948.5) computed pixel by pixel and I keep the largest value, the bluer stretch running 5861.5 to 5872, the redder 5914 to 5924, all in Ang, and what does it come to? 0.00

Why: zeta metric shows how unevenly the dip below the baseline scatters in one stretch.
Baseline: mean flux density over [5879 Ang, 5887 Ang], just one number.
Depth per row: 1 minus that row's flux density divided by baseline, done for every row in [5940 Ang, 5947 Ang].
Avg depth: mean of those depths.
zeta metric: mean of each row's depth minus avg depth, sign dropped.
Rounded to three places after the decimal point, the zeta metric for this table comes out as 0.033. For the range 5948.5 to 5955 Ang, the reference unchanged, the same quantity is 0.019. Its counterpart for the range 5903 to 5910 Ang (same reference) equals 0.016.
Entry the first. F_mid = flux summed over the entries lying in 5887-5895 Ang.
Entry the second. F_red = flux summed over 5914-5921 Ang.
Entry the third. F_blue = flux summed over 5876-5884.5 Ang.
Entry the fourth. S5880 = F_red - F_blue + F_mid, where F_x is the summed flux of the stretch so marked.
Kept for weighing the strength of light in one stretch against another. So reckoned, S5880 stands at 123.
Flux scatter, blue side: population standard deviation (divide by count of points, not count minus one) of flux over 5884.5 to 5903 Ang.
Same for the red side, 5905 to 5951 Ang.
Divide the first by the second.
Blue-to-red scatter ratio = 1.5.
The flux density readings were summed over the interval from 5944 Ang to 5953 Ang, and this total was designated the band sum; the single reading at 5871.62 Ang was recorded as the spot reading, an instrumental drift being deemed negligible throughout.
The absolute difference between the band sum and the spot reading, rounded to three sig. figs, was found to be 162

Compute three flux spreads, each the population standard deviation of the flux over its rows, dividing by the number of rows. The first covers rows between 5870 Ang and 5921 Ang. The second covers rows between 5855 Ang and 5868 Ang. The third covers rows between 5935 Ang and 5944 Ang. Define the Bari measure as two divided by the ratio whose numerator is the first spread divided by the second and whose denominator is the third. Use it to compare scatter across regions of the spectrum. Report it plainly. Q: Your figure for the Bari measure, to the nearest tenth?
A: 1.1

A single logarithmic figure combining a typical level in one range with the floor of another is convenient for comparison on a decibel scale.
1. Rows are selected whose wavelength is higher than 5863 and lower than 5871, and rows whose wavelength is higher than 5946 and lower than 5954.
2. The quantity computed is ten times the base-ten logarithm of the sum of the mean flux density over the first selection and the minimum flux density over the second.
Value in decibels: 18.1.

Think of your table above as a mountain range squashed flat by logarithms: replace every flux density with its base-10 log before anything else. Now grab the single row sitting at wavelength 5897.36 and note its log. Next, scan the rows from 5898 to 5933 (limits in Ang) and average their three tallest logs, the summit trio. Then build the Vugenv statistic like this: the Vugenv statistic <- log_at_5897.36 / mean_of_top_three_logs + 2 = 2.93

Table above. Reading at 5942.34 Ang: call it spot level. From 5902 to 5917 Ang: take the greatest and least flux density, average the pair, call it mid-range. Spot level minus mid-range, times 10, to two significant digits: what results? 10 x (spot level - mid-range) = 12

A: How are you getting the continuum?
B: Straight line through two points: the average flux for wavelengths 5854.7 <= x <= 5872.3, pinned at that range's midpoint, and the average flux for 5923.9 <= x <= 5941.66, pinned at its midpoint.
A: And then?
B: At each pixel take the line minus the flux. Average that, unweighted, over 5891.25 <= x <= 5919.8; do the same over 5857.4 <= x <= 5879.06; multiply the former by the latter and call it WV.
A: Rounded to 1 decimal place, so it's -1.4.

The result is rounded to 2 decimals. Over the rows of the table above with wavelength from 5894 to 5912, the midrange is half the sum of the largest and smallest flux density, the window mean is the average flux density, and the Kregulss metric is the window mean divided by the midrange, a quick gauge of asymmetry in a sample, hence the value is 1.02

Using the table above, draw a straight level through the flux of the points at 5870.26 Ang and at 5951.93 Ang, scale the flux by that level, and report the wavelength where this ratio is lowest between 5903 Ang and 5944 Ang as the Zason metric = 5932.77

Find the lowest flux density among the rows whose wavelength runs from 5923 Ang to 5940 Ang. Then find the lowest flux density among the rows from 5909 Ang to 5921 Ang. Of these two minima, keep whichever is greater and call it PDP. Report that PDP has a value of 30.8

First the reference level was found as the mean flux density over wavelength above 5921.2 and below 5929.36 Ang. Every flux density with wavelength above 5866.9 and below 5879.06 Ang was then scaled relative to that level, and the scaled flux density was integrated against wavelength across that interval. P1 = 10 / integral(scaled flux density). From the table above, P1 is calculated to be 0.837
